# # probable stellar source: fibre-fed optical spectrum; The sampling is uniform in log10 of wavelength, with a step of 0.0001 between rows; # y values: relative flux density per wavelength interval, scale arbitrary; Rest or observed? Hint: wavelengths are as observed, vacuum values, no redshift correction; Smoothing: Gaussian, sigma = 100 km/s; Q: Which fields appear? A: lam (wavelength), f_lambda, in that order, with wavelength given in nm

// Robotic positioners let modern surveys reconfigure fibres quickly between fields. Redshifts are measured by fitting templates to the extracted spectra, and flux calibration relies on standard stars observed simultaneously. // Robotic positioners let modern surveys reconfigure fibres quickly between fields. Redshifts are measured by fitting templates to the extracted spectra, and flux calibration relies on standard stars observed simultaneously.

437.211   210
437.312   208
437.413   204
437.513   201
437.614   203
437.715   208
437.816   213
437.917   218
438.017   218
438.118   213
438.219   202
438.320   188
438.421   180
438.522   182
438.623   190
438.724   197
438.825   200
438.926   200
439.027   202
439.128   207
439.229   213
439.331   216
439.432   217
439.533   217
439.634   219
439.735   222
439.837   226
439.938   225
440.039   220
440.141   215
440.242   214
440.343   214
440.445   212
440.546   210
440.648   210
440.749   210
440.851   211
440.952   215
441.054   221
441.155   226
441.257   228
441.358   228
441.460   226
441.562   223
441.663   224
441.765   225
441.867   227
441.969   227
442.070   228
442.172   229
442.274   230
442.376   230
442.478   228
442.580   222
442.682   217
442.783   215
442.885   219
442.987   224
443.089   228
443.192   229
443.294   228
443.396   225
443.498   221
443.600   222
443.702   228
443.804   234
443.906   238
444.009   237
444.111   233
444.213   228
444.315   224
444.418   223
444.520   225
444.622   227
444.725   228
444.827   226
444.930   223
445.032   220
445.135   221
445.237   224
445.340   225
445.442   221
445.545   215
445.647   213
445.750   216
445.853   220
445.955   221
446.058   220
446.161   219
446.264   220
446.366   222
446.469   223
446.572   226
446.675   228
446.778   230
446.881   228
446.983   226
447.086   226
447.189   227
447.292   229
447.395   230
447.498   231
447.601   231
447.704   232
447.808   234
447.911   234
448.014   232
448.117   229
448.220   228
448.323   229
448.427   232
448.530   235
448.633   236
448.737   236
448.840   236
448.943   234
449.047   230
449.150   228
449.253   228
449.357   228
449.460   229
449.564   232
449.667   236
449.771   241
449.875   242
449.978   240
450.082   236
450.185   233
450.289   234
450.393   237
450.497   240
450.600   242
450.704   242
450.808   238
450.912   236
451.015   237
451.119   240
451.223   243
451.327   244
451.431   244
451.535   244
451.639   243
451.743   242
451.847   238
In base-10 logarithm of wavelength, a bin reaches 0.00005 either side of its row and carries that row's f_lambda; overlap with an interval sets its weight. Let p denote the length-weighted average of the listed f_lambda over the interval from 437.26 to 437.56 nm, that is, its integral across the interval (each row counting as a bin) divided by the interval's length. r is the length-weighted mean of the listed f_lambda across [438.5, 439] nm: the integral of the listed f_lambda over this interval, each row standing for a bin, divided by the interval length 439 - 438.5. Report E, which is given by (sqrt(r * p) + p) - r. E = 209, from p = 204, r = 195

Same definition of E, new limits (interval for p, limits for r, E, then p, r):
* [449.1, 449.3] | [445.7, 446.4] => 233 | 228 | 220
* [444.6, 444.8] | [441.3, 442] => 228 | 227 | 226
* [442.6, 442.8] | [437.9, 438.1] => 218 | 218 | 218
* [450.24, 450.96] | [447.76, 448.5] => 242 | 238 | 231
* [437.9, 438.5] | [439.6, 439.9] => 191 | 201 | 222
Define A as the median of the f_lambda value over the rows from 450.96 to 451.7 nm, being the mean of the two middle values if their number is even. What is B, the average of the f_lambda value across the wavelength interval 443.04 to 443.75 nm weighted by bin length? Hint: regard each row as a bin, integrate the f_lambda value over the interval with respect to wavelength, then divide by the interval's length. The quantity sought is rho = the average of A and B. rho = 234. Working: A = 243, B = 226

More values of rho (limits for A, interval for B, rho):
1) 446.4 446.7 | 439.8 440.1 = 225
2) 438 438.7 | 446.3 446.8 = 208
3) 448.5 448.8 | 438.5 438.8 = 214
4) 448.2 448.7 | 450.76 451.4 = 236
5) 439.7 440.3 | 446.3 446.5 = 222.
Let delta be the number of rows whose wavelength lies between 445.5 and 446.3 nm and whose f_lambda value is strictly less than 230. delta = 8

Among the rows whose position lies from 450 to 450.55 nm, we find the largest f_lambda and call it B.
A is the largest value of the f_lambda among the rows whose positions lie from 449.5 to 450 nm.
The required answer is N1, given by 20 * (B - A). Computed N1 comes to -40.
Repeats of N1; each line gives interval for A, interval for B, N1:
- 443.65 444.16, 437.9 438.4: -400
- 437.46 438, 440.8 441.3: 200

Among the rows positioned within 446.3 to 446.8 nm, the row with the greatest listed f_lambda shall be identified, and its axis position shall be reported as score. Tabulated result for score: 446.778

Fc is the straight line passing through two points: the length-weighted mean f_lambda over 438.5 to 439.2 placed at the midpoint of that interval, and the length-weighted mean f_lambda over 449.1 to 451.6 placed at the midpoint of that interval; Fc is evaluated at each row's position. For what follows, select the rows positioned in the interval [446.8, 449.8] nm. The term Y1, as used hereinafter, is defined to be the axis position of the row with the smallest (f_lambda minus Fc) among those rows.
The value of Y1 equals 449.357 nm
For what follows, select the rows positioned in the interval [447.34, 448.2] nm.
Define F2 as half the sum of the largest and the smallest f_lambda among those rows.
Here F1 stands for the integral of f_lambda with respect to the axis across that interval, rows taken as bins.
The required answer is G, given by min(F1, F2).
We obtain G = 199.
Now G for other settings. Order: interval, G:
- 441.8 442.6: 182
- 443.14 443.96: 187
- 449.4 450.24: 198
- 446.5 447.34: 191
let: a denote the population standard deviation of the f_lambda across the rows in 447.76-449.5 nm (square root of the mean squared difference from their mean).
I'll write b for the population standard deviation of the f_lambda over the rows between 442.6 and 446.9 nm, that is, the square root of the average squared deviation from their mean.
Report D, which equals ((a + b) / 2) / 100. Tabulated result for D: 0.043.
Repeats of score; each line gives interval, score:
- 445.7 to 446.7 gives 446.675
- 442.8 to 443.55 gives 443.192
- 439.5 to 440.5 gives 439.837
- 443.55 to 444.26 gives 443.906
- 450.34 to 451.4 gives 451.327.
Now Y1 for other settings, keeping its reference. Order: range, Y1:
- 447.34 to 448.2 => 448.117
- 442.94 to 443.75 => 443.498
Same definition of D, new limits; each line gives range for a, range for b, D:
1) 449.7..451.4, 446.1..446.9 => 0.035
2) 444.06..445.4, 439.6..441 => 0.043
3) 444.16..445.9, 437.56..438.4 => 0.069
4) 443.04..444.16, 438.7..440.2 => 0.073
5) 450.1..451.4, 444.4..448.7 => 0.044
